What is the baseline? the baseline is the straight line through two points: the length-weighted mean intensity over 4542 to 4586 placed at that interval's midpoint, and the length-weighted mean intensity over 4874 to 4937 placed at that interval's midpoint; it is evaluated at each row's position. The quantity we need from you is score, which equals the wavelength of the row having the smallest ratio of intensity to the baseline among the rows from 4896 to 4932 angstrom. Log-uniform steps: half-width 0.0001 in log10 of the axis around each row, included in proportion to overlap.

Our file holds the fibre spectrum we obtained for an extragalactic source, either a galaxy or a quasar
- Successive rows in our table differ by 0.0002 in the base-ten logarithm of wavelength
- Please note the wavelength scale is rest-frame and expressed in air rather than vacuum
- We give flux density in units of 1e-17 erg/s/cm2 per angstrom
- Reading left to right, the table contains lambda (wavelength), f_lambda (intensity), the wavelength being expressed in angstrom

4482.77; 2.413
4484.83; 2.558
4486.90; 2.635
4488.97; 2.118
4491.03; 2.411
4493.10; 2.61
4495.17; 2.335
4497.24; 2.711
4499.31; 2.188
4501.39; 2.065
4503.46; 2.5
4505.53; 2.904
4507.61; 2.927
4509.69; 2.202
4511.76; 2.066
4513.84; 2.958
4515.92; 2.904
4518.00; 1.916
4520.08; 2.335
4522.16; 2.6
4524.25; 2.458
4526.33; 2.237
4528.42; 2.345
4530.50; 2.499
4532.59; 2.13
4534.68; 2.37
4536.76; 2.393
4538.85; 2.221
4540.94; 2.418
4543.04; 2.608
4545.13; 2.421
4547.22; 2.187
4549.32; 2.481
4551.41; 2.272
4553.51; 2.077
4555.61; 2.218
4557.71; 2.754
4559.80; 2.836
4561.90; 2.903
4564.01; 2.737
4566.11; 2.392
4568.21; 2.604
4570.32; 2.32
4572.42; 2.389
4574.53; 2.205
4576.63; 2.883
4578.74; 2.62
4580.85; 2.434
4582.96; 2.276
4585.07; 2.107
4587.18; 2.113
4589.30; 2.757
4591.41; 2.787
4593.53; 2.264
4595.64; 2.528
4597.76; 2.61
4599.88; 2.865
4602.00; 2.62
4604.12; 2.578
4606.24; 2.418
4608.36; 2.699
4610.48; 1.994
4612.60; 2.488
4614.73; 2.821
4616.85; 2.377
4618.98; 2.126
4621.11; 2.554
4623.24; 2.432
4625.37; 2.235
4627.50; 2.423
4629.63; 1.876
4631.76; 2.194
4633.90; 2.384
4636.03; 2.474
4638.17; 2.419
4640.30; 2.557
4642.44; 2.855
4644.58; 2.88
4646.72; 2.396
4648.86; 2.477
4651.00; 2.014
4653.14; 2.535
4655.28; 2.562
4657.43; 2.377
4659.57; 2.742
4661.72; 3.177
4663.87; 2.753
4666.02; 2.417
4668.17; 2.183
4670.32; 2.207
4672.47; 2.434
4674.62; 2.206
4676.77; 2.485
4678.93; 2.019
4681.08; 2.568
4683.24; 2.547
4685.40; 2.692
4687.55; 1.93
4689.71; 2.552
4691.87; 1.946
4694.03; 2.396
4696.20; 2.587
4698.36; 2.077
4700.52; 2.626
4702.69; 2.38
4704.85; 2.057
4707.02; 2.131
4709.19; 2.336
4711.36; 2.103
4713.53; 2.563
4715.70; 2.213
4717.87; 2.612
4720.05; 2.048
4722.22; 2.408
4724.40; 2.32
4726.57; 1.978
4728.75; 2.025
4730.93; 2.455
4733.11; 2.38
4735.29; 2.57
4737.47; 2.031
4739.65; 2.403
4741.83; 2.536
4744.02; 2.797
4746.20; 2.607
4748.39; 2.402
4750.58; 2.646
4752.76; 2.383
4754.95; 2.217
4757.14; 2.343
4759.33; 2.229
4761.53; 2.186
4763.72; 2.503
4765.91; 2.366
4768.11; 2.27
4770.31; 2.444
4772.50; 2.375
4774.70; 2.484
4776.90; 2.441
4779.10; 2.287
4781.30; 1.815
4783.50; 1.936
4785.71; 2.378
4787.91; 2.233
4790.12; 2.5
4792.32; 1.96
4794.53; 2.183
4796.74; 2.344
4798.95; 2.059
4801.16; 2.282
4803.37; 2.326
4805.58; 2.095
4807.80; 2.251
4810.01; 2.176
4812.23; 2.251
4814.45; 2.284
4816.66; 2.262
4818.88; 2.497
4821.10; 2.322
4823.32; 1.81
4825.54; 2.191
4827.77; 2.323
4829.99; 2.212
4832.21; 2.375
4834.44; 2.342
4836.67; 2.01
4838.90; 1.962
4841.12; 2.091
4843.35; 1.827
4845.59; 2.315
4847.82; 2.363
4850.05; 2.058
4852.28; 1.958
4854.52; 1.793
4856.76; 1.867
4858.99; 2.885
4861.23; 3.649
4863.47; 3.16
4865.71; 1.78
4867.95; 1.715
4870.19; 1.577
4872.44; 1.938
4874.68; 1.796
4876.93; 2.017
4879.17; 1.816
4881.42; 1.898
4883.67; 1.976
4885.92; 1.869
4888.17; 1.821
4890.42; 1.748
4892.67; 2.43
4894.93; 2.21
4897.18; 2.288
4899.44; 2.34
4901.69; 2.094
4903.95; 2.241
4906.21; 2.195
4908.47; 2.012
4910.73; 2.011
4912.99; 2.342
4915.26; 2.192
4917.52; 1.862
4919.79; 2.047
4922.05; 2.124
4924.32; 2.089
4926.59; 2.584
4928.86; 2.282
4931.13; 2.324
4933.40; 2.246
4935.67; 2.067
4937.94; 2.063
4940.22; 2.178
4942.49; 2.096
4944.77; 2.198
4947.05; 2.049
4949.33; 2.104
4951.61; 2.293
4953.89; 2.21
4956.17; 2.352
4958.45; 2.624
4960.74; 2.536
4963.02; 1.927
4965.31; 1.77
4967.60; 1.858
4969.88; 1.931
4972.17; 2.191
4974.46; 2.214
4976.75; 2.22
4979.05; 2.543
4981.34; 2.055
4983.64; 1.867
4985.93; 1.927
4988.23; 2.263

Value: 4917.52 angstrom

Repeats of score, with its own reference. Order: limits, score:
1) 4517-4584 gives 4518.00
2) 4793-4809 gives 4798.95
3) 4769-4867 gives 4781.30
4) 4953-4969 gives 4965.31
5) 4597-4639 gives 4629.63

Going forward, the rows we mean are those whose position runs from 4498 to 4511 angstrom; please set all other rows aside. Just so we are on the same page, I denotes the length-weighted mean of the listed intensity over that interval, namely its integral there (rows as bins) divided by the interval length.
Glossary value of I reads 2.46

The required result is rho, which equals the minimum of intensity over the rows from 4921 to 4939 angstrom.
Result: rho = 2.063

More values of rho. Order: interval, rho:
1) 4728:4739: 2.025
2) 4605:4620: 1.994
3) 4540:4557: 2.077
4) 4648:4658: 2.014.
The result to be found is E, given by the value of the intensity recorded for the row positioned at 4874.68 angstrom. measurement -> 1.796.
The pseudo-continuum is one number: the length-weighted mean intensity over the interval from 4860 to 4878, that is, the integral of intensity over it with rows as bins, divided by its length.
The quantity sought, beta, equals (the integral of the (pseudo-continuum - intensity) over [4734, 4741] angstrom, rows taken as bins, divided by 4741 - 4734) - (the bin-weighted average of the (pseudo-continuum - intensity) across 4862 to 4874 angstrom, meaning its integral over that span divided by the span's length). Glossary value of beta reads -0.3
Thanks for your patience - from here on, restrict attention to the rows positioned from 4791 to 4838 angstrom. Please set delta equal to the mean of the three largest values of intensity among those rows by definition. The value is 2.41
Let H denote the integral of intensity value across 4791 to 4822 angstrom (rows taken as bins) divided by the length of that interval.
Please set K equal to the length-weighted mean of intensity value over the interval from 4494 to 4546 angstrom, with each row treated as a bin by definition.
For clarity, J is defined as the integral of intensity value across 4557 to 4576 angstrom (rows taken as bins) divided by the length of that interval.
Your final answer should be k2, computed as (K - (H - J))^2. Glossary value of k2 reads 7.7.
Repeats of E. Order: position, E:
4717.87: 2.612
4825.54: 2.191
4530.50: 2.499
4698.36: 2.077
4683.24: 2.547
